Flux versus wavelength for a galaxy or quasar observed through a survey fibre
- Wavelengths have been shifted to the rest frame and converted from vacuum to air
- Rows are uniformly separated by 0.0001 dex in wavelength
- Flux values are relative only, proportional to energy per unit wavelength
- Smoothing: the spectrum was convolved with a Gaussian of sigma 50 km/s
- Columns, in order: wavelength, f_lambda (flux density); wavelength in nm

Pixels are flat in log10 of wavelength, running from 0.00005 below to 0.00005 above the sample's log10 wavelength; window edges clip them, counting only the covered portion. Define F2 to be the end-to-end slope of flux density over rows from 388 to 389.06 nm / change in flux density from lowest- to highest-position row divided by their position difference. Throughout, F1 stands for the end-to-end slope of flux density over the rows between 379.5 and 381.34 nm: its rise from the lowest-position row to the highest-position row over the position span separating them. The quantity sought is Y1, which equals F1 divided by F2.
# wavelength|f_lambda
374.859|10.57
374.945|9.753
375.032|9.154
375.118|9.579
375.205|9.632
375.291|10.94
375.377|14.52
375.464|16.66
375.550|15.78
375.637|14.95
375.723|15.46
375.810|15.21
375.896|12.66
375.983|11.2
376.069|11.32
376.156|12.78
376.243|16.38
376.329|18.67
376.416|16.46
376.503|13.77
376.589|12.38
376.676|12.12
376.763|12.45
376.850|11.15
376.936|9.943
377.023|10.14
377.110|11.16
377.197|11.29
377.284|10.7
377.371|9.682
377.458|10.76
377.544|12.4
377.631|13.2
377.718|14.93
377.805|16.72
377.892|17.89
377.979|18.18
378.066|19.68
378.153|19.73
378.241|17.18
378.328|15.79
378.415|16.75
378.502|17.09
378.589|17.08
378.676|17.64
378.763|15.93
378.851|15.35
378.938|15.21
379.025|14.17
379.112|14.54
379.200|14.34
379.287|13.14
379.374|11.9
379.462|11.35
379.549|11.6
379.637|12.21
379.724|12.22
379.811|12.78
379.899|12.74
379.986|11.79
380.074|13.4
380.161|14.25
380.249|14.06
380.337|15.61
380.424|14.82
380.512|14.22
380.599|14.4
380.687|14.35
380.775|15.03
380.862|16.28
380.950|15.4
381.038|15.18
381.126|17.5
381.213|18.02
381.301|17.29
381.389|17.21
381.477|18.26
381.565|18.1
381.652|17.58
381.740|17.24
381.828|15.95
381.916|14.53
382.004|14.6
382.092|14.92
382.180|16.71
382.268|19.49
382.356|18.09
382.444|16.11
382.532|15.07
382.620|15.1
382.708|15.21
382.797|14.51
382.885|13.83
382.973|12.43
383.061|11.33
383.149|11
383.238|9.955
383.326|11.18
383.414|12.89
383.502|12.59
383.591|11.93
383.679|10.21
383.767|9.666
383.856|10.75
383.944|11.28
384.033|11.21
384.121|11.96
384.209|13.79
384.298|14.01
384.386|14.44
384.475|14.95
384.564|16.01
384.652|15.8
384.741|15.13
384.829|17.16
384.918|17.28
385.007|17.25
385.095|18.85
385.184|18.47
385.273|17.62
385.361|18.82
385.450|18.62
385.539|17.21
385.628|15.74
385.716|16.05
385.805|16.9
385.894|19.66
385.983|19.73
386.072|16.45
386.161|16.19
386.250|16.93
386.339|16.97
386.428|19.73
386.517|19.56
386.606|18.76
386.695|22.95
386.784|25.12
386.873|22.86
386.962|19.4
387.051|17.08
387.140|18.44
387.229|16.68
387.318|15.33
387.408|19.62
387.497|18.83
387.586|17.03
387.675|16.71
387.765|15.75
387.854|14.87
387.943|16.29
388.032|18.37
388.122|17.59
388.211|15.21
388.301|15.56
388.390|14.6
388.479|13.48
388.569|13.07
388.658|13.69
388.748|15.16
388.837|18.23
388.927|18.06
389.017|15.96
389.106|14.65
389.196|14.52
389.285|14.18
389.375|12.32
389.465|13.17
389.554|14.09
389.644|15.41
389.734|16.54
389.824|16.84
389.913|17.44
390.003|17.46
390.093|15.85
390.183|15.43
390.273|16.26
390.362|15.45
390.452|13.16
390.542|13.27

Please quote -1.3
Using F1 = 3.2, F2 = -2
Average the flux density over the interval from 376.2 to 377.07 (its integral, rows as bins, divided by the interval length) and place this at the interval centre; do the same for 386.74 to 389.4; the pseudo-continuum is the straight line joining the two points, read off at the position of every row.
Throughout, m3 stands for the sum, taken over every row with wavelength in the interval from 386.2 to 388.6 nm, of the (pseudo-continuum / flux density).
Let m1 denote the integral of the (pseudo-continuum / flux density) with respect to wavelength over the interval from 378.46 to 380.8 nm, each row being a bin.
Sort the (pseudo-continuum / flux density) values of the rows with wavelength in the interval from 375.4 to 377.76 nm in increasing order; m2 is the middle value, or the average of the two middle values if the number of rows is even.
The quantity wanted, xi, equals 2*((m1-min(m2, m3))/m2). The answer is 2.5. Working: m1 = 2.4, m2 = 1.07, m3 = 25.8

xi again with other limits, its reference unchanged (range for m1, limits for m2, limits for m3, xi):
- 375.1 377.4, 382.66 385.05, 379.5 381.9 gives 2.1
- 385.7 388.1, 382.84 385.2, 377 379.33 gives 1.7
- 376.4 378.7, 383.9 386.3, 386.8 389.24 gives 2.7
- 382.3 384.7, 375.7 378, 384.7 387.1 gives 3.3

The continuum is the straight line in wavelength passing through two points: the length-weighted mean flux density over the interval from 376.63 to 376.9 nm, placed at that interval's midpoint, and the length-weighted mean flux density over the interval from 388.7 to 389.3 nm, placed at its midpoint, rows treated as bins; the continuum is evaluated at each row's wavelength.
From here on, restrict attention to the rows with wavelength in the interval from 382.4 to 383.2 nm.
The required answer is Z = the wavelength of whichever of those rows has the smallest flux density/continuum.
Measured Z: 383.149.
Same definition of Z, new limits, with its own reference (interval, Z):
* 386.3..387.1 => 387.051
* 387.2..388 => 387.854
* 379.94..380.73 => 379.986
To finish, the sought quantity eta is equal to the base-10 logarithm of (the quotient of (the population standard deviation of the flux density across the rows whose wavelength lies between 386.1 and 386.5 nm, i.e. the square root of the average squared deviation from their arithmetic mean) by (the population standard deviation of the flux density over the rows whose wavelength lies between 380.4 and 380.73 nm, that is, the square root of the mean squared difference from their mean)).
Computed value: 0.8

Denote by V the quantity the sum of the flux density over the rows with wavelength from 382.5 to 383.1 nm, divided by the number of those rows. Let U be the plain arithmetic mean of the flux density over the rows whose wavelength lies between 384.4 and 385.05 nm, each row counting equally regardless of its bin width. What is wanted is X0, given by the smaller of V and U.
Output 14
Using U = 16.2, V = 13.9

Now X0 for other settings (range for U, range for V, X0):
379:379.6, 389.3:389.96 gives 13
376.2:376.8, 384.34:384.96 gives 15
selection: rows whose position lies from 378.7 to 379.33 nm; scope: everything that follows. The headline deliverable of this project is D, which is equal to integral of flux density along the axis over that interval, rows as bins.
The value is 9.3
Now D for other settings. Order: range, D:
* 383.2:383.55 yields 4.1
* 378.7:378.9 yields 3.2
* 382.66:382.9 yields 3.5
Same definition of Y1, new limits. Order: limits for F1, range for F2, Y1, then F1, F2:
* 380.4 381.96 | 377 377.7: 0.0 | -0.2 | 5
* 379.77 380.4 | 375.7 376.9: -1.4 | 5.4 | -4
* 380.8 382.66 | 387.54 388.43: 0.2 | -0.7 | -3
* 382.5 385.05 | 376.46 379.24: 4.2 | 0.9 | 0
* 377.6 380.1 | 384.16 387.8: 0.1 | 0.1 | 1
